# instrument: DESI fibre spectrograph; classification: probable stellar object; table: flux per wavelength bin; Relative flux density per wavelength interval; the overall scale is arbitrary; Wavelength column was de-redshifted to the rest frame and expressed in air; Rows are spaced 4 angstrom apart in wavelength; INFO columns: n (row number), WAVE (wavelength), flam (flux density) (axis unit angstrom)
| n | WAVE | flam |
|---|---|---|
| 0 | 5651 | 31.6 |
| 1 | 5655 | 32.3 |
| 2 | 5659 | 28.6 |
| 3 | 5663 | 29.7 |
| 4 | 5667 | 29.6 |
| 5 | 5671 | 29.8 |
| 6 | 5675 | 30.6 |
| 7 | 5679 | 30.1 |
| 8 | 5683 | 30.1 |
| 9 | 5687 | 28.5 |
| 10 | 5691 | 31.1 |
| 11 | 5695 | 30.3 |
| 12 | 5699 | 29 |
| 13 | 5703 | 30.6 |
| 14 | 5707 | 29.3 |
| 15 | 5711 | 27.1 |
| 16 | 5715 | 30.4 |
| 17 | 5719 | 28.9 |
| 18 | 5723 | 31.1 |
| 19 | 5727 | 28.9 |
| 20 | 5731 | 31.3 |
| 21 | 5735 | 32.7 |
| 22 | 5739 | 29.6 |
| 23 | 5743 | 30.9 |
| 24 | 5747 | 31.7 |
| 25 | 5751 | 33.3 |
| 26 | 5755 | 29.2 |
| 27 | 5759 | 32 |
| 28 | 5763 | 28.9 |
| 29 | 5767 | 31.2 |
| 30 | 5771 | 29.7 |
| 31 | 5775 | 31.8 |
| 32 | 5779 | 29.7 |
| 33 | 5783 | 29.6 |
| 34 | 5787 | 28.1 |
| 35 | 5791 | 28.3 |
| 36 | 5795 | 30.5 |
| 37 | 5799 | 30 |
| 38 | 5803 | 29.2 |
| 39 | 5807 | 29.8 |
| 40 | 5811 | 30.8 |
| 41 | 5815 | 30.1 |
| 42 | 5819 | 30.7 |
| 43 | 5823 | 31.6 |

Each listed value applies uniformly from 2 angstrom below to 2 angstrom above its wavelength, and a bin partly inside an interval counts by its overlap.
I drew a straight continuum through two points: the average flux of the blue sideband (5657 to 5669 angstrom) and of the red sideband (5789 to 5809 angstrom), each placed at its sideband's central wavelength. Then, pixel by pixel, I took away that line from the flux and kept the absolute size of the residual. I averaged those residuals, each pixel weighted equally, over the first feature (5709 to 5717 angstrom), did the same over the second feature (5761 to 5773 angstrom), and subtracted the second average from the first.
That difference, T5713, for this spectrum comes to 0.8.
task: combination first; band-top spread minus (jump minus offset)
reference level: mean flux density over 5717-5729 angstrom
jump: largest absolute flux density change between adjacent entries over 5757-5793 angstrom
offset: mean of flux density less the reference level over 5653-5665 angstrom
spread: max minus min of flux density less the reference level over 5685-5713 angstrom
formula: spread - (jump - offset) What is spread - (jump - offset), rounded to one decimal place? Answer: 1.5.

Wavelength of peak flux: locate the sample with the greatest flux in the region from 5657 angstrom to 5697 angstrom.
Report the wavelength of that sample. 5691 angstrom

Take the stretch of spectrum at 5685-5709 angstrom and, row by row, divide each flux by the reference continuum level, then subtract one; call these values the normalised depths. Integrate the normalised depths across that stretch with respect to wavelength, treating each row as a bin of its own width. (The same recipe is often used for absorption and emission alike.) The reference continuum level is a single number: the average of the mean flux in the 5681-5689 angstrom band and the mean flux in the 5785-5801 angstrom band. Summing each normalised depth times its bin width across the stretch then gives 0.4 angstrom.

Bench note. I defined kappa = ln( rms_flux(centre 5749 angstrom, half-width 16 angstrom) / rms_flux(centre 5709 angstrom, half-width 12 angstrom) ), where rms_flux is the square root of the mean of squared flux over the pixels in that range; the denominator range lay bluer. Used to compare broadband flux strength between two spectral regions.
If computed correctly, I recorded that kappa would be 0.061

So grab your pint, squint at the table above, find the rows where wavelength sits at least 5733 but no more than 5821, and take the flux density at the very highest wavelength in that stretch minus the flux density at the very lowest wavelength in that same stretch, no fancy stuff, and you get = -2.0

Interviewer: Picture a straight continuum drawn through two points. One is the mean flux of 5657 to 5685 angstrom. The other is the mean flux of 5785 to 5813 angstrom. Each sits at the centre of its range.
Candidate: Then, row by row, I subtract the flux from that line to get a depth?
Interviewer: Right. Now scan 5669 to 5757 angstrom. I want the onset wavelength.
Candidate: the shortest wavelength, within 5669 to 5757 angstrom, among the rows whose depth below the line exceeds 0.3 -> 5687 angstrom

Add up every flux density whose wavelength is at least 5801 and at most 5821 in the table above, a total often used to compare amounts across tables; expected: 151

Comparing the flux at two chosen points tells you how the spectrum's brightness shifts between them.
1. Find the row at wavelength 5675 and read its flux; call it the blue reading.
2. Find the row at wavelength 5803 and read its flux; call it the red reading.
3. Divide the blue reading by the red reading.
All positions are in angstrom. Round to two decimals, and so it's 1.05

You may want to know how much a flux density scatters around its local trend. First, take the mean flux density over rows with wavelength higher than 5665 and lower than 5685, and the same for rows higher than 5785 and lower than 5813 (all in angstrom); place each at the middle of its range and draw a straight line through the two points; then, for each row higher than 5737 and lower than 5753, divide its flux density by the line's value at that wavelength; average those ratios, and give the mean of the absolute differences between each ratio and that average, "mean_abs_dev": 0.0384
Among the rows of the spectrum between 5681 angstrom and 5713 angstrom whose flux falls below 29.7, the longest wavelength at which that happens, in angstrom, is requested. 5711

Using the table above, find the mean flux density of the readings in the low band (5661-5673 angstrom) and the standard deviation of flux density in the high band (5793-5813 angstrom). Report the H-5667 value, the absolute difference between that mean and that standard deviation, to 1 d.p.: 29.1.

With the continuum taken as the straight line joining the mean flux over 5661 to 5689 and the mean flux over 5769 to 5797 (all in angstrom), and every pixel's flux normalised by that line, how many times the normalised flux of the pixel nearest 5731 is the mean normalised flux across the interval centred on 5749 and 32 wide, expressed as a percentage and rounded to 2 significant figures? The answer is 99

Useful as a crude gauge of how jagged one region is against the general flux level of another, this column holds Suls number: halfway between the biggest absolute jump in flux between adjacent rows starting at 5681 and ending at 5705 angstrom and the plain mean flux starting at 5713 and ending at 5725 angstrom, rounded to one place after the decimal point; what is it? 16.4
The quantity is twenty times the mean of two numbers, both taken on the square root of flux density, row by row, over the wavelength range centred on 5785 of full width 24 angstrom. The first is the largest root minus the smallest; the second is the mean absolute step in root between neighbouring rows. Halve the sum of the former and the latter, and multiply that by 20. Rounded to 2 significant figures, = 4.5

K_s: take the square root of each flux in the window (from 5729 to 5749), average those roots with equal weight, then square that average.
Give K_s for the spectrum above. 31.2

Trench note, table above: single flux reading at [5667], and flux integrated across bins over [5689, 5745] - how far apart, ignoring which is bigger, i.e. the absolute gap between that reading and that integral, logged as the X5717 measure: 1655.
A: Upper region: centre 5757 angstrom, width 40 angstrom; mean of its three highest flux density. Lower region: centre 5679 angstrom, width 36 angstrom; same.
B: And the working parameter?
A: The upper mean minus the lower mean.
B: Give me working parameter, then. 1.7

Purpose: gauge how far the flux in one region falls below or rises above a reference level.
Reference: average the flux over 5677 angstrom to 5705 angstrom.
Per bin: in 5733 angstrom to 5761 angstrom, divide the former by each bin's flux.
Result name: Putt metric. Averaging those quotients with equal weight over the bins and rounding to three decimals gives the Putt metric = 0.958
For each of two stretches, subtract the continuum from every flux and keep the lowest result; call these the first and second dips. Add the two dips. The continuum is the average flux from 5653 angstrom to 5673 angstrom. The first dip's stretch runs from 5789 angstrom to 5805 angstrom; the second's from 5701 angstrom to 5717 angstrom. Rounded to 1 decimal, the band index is -4.6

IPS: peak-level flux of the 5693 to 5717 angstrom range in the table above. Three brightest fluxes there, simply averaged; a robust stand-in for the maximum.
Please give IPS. 30.4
